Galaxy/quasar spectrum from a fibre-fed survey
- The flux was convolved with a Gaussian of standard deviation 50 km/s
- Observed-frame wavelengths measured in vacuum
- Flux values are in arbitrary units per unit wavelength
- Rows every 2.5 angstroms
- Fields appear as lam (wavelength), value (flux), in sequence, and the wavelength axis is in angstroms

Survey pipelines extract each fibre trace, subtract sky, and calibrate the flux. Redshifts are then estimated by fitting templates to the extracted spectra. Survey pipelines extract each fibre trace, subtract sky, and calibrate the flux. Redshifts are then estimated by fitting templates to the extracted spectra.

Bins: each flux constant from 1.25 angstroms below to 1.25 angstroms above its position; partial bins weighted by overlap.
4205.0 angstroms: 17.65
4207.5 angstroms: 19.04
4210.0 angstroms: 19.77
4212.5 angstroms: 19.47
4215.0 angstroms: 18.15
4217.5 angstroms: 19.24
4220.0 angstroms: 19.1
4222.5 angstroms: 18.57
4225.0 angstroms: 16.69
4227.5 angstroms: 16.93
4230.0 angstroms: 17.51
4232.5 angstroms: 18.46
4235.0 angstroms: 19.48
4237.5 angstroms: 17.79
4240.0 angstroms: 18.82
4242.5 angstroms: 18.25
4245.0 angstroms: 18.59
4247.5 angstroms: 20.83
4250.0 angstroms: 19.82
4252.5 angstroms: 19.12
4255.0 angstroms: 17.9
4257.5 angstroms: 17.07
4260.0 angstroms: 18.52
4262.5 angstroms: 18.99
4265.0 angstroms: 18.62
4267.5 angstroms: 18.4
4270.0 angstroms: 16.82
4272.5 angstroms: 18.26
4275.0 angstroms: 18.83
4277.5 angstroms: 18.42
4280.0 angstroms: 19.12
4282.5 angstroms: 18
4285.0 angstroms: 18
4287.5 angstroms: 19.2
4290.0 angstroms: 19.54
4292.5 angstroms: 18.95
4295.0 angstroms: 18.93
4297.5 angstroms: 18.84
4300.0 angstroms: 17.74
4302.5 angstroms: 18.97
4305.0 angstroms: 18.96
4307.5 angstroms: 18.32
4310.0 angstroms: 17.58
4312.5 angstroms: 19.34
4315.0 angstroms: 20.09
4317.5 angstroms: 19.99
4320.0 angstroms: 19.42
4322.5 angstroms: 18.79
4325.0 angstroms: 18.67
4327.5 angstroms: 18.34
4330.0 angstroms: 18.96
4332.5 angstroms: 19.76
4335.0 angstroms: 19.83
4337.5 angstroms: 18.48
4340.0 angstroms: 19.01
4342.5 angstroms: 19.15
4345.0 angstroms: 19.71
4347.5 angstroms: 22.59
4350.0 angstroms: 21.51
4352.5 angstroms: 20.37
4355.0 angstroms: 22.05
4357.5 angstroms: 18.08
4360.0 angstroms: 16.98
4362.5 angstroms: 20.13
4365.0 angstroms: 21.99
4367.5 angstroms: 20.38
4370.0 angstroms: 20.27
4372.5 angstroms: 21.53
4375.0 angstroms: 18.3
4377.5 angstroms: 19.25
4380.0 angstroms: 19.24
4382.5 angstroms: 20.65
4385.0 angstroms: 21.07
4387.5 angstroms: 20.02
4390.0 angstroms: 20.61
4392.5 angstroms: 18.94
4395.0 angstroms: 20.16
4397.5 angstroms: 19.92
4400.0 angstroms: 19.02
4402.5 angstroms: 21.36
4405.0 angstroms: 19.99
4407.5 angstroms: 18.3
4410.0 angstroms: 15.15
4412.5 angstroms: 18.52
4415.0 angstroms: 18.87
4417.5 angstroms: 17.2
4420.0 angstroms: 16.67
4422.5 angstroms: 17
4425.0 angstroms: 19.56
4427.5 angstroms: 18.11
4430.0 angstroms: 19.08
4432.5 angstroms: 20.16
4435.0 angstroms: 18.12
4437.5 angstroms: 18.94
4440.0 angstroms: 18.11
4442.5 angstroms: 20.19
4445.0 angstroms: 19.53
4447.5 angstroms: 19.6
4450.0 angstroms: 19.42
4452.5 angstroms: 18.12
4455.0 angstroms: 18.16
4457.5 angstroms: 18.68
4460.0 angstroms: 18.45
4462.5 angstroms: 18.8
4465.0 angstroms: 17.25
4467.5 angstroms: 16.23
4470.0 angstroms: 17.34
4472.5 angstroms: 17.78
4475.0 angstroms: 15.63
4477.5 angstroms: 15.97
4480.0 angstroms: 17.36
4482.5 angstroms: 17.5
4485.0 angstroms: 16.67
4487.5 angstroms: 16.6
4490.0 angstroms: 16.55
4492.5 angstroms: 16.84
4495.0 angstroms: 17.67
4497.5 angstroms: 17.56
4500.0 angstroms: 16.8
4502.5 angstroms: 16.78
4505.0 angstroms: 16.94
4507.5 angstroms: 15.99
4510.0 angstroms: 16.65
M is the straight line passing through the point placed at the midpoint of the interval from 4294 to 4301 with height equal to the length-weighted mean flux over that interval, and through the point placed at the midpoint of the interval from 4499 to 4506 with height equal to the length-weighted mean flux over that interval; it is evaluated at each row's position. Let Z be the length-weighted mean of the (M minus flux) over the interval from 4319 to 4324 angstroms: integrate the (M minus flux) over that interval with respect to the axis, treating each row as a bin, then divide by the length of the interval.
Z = -0.7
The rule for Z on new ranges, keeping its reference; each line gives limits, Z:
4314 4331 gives -0.9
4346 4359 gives -2.8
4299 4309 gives 0.0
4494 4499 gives -0.7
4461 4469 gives -0.3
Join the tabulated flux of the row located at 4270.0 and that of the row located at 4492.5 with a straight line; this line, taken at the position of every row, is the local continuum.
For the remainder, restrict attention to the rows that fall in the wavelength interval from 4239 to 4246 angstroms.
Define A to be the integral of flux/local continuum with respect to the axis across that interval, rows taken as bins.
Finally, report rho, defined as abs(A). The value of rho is 7.7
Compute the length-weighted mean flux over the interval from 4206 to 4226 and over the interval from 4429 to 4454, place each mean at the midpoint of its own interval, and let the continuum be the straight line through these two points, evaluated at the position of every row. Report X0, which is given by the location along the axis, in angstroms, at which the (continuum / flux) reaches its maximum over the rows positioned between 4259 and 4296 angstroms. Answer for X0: 4270.0 angstroms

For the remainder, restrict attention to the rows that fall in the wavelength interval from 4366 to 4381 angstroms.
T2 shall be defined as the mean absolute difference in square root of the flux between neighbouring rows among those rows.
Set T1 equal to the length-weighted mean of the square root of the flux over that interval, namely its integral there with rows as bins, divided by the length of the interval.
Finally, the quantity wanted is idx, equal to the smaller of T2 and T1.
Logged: 0.12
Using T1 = 4.46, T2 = 0.12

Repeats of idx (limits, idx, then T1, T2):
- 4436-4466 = 0.08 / 4.33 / 0.08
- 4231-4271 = 0.11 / 4.31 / 0.11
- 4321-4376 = 0.15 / 4.44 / 0.15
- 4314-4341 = 0.06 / 4.38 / 0.06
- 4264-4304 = 0.08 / 4.31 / 0.08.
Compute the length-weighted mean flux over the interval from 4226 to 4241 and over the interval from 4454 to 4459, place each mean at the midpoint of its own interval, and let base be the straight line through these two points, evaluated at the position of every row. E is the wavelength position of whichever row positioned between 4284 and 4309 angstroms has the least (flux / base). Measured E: 4300.0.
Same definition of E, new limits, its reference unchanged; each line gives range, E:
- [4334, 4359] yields 4357.5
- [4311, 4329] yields 4327.5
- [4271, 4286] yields 4285.0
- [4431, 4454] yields 4452.5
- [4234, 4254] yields 4237.5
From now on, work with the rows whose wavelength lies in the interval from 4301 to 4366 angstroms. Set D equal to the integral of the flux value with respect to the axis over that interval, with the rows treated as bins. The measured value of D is 1267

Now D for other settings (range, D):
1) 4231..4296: 1211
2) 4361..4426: 1260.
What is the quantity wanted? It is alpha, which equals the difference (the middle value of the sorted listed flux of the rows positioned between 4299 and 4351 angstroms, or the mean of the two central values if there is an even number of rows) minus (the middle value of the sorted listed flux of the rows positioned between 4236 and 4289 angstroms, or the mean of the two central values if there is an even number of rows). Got 0.5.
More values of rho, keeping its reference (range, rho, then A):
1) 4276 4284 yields 8.8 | 8.8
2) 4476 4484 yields 8.0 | 8.0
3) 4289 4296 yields 8.0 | 8.0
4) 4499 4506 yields 7.0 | 7.0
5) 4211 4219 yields 9.0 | 9.0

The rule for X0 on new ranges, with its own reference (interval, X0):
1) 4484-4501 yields 4490.0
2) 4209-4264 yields 4225.0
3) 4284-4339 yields 4310.0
